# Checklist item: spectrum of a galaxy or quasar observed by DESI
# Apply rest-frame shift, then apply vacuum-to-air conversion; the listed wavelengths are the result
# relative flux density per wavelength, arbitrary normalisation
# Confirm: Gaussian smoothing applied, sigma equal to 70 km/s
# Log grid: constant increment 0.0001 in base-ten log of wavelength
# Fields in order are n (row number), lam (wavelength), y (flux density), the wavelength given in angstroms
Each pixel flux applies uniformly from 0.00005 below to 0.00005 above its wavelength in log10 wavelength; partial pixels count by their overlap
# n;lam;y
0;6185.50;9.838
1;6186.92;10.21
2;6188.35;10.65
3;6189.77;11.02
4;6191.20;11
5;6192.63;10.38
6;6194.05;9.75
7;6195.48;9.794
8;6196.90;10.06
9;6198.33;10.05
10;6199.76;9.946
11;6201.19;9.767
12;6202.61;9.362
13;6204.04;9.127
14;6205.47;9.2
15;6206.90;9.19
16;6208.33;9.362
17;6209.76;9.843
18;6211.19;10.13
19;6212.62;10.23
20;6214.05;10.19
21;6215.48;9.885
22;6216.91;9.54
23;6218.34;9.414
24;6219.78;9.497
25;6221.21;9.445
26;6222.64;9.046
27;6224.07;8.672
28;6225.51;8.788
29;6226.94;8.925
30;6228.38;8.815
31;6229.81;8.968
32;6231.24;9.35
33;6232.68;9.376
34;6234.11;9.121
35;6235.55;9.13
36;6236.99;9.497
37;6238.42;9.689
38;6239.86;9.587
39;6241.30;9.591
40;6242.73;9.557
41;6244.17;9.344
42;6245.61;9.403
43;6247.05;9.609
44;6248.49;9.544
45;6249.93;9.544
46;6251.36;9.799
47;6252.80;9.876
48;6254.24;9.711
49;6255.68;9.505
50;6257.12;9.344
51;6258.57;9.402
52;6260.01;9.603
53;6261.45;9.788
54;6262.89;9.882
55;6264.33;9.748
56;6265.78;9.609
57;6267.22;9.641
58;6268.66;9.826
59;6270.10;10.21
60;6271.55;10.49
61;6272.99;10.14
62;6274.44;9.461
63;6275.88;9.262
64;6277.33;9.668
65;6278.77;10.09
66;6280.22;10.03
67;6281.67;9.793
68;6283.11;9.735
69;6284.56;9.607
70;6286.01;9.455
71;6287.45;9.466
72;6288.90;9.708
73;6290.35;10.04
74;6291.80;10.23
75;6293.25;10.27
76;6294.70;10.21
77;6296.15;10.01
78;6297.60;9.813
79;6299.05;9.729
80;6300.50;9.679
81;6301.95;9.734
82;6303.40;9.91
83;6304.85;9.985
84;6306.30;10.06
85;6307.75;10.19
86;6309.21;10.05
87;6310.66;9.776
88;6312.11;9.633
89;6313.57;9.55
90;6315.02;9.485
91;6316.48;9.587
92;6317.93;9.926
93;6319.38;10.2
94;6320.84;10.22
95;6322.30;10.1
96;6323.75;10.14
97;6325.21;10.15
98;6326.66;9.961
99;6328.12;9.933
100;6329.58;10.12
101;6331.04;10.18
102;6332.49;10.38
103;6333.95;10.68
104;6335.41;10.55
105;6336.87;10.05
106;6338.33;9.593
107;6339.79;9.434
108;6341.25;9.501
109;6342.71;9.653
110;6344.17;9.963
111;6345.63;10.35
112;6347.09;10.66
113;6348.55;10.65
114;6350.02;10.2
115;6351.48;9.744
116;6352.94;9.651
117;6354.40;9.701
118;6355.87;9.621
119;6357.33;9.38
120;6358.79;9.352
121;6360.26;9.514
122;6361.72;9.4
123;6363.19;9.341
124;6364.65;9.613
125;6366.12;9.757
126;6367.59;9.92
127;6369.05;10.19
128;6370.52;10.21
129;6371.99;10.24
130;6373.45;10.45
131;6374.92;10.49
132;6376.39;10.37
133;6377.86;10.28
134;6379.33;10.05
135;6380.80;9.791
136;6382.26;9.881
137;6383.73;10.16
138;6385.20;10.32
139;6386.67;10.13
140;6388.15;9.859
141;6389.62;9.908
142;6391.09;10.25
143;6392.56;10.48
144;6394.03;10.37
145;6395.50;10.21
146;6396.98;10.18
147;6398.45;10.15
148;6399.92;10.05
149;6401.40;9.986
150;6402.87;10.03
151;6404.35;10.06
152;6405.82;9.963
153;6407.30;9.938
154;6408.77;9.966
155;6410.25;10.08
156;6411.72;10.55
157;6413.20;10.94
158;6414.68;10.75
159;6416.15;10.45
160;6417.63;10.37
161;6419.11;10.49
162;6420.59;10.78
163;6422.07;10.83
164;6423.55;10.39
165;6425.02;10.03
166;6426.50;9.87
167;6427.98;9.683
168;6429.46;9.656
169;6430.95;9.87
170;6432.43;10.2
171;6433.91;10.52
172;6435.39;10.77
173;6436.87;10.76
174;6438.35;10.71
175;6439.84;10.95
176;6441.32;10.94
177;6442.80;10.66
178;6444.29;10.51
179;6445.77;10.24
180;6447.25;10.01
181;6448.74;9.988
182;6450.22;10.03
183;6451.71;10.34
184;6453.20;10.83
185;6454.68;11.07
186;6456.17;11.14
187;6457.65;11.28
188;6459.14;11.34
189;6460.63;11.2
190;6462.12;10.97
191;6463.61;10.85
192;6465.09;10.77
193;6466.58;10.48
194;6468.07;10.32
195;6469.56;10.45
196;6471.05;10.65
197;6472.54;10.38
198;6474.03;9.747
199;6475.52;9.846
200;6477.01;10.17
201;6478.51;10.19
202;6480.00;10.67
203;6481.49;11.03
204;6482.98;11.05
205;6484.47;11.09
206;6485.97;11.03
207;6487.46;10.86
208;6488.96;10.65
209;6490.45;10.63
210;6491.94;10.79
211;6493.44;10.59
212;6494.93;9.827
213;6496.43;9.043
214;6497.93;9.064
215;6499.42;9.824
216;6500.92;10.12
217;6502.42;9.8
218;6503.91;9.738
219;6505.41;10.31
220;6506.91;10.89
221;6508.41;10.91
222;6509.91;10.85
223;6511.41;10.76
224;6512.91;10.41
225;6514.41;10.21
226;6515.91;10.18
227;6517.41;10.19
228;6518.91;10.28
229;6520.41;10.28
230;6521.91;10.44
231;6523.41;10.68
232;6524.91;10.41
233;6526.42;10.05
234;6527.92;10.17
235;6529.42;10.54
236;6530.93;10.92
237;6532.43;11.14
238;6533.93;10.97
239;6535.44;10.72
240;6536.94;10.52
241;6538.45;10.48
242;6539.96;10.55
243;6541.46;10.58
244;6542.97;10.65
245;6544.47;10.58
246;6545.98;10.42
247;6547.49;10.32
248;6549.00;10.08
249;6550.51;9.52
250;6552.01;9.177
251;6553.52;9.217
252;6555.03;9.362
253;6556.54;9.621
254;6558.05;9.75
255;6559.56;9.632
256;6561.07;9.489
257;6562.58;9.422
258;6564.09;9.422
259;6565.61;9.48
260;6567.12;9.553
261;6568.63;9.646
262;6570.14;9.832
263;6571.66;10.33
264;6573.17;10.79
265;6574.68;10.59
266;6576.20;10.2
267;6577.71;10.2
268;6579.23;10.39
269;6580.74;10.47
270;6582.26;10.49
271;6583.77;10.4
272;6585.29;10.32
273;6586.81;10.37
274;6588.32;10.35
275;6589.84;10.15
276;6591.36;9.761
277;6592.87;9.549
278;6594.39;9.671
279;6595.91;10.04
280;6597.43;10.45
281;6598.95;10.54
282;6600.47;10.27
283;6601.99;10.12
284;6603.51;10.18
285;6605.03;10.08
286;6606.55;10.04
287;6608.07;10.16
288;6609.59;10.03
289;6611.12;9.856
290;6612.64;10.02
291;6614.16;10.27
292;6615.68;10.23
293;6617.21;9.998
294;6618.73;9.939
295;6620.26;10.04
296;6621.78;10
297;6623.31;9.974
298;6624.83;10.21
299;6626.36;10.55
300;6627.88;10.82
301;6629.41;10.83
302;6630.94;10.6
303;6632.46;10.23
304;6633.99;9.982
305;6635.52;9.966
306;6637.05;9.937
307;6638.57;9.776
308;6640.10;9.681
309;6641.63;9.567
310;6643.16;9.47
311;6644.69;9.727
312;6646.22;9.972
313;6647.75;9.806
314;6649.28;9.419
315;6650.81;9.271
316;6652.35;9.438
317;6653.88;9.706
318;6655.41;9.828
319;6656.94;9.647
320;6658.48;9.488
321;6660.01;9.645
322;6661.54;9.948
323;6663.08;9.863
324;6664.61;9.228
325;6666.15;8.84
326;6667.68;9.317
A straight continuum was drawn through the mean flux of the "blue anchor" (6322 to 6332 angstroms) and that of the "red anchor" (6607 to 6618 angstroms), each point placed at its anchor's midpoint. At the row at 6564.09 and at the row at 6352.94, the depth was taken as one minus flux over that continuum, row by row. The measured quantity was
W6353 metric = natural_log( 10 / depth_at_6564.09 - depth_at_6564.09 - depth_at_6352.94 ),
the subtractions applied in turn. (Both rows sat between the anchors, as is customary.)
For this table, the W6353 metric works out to 5.0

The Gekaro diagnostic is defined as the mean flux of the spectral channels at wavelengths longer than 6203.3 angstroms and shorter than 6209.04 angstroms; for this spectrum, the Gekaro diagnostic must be 9.2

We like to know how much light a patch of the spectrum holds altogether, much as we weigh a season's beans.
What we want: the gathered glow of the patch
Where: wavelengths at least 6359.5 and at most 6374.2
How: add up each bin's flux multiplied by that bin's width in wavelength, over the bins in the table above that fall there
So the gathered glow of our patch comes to 145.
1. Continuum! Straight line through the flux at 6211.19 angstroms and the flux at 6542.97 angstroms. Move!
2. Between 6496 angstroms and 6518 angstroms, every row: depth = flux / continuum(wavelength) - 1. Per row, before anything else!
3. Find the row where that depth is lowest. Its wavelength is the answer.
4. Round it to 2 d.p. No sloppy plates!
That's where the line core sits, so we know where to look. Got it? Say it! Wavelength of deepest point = 6496.43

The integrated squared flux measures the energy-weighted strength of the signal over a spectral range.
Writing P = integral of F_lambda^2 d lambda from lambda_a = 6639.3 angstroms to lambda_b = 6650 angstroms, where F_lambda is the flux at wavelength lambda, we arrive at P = 1000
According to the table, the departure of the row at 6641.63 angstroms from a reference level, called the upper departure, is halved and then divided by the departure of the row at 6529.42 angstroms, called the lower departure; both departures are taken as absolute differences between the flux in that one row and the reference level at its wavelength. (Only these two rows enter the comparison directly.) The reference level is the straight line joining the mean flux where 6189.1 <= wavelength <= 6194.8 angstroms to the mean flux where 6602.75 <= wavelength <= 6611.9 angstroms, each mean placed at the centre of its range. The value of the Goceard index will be 0.6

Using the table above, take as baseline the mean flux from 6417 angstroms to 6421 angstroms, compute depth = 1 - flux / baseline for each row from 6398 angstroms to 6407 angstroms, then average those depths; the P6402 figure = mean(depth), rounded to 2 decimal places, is 0.05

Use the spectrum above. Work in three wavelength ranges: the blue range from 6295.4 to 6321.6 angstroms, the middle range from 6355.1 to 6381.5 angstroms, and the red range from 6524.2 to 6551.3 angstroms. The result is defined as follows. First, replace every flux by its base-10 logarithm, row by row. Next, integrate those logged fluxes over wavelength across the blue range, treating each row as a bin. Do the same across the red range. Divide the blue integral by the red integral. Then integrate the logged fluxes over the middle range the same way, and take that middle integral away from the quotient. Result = -25.3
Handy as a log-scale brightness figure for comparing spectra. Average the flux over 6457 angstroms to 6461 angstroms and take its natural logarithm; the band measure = 2.42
